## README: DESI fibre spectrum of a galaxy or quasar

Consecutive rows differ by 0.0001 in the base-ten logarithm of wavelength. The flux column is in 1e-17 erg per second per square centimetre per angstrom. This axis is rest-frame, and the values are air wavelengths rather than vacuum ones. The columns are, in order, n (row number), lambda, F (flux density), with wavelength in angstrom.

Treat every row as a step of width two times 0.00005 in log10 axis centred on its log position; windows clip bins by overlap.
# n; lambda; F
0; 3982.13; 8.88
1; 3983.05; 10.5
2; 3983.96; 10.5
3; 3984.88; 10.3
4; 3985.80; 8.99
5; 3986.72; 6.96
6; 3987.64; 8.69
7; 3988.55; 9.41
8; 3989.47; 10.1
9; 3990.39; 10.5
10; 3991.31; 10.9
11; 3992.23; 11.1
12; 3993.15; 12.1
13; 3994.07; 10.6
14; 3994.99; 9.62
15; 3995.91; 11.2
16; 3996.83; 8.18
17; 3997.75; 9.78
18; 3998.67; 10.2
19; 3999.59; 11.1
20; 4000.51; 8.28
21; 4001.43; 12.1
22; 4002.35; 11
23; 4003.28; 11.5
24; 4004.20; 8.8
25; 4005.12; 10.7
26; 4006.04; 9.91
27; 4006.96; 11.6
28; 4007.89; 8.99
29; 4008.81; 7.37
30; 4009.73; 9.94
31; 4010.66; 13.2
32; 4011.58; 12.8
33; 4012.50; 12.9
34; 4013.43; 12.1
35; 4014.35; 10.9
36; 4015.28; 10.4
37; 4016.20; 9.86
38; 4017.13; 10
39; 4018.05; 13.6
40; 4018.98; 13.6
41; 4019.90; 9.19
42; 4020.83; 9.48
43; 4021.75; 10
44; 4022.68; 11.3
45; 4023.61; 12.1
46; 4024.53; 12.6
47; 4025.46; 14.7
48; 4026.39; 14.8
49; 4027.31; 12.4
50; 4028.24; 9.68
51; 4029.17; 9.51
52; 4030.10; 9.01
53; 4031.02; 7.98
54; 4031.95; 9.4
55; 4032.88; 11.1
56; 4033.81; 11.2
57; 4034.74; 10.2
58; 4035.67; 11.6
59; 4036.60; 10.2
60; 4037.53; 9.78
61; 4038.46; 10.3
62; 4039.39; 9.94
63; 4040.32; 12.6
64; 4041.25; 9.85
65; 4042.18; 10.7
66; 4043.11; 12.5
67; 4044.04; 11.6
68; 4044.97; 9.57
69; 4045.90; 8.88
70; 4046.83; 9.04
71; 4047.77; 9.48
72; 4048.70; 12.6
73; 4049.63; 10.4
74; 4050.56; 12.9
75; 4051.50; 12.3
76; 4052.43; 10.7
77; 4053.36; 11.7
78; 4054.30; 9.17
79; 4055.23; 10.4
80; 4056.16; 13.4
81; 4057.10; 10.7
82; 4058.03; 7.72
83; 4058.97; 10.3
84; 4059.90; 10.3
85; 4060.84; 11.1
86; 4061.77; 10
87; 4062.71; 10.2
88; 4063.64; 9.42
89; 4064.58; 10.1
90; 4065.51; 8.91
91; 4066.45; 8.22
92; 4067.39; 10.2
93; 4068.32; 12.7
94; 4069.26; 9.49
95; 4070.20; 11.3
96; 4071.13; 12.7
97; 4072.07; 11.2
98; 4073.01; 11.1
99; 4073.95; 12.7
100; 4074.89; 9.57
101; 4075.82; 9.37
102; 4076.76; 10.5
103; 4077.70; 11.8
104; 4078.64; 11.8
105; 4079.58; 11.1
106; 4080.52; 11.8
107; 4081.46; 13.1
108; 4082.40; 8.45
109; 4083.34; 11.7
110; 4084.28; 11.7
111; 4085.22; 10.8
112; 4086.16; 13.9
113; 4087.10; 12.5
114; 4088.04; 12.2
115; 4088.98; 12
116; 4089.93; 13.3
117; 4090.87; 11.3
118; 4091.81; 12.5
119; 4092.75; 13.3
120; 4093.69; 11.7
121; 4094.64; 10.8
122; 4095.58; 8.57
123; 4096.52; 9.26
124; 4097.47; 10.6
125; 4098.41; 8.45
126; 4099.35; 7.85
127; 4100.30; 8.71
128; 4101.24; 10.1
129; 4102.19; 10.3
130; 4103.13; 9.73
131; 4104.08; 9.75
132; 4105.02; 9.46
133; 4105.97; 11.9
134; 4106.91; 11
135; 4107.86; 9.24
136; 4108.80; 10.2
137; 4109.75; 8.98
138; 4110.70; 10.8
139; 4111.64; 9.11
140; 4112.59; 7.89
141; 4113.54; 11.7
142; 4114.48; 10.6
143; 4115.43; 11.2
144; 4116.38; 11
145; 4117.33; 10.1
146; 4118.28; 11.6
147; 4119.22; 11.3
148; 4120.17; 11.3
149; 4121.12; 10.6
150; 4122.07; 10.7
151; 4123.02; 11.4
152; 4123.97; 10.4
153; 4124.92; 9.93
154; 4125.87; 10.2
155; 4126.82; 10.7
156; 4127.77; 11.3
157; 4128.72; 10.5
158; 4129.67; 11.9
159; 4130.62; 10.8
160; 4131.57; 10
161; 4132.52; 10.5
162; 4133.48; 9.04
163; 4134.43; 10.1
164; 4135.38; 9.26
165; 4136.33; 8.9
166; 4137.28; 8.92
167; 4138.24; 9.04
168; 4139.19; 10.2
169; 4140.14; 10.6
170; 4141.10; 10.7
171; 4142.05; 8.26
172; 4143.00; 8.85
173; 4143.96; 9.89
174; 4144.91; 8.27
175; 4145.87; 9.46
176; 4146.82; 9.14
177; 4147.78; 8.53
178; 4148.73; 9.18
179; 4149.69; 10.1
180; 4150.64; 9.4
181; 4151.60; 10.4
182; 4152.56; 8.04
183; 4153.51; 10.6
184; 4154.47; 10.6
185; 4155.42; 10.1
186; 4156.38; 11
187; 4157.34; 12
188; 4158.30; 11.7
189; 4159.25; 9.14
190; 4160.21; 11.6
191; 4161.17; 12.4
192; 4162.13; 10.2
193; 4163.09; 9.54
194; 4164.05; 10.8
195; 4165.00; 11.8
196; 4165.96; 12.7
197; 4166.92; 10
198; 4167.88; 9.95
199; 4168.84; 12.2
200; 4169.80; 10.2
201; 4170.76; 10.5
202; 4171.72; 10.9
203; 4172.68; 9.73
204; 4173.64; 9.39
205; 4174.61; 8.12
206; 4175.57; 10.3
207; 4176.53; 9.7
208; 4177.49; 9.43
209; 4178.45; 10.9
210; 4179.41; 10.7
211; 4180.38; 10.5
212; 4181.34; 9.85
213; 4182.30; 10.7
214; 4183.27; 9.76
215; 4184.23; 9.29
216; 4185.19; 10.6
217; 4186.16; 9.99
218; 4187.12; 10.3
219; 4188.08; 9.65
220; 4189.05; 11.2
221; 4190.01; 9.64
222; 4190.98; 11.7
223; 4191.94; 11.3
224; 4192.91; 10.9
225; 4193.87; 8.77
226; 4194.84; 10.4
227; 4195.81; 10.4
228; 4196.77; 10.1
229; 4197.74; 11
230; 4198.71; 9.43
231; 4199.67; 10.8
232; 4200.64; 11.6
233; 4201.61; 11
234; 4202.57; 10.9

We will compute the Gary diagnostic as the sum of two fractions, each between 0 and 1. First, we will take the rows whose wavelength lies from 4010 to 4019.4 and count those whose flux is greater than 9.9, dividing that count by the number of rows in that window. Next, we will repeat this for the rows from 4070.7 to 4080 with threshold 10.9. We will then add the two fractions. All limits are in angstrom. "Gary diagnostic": 1.60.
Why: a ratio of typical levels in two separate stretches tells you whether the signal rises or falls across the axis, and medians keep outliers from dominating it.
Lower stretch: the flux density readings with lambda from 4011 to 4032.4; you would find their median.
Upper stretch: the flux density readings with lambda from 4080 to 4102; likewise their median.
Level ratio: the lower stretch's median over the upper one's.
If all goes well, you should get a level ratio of 0.93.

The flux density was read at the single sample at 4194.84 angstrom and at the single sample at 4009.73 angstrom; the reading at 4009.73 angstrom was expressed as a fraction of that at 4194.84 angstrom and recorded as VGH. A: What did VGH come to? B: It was 0.96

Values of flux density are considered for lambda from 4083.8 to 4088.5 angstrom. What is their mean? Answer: 12.2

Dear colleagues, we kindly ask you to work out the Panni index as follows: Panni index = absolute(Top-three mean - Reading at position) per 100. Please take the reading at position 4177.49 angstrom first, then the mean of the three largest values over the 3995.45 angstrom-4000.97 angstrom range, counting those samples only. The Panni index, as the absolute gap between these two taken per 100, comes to 0.0140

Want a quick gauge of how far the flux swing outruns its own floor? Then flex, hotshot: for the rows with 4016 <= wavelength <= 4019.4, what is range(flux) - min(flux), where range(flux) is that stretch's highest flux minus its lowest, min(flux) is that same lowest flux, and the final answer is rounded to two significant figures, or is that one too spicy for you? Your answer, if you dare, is -6.1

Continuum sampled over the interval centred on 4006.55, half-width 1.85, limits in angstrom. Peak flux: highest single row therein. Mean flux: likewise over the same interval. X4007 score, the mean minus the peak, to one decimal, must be -1.3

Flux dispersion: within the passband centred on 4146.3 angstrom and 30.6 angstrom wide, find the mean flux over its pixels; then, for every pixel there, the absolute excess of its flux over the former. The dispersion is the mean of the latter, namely 0.92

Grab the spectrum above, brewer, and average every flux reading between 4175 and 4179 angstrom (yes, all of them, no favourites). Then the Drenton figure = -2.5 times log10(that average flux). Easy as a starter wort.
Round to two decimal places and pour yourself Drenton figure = -2.51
